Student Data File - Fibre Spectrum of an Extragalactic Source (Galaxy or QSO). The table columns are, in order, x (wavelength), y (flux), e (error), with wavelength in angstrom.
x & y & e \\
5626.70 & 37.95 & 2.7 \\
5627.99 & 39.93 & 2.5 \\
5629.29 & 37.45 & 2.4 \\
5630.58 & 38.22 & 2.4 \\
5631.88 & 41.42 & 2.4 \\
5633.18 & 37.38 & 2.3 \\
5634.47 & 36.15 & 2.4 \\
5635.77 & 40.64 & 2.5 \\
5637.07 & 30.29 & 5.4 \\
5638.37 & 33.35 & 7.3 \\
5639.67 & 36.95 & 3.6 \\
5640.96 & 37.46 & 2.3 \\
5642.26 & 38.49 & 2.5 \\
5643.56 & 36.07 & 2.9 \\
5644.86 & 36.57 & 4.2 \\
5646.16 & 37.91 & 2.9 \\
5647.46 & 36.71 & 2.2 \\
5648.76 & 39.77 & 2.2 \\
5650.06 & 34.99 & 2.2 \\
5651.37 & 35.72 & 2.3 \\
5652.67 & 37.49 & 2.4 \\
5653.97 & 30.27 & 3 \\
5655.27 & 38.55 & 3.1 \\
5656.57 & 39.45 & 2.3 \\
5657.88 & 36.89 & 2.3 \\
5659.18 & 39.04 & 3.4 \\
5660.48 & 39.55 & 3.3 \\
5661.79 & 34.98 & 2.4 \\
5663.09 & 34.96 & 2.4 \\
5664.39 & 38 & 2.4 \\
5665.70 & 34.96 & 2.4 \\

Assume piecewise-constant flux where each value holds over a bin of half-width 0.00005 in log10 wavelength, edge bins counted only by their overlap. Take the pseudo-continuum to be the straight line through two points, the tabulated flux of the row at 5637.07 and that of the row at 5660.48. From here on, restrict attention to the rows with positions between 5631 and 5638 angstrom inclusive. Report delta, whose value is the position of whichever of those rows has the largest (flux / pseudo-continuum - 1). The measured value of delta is 5631.88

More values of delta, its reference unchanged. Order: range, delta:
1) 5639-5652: 5642.26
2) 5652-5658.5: 5656.57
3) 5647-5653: 5648.76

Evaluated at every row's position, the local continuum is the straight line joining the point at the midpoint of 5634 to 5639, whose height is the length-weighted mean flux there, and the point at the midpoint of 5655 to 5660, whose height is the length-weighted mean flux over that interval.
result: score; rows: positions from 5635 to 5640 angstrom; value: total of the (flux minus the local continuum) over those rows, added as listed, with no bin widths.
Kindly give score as 0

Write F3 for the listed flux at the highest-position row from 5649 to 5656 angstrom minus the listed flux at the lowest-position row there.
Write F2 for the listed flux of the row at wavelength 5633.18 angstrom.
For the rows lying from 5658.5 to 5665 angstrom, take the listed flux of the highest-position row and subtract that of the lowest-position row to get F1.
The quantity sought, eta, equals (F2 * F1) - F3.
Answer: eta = -42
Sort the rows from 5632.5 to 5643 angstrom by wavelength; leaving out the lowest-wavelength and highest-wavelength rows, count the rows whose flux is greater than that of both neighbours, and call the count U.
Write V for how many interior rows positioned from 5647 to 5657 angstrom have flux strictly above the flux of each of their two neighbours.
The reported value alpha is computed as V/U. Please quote 2.0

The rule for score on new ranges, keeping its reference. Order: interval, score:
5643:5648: 1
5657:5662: -5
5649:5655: -12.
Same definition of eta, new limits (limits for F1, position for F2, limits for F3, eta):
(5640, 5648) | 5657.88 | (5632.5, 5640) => -27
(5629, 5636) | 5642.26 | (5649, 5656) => 119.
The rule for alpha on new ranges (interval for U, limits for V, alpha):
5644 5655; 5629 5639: 0.7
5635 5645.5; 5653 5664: 2.0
